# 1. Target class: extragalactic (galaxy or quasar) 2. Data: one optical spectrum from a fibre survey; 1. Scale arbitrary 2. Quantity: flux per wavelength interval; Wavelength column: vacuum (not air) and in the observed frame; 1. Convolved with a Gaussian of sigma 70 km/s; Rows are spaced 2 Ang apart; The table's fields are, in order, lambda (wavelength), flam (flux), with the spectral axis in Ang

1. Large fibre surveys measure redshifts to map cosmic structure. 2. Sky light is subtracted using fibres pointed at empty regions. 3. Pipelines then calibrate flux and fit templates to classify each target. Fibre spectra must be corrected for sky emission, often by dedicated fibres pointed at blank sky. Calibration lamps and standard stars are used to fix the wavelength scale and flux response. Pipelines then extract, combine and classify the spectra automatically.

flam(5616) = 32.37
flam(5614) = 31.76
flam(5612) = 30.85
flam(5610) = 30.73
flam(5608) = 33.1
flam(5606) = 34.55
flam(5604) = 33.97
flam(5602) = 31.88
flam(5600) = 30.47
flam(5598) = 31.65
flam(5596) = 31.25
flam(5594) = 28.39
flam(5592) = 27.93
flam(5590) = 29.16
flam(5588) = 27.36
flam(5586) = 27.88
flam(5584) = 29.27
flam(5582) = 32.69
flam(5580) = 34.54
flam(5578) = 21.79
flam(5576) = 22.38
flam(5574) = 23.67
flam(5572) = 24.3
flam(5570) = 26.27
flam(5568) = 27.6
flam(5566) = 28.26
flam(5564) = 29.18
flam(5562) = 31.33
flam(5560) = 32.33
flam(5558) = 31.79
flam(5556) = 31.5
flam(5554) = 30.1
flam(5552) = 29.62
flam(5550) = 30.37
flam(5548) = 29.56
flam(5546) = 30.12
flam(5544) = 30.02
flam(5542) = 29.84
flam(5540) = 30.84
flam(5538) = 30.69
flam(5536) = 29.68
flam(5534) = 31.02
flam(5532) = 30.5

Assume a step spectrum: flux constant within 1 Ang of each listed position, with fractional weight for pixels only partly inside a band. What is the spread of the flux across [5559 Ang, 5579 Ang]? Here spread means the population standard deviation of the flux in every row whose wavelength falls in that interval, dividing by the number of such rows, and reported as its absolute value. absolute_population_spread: 3.5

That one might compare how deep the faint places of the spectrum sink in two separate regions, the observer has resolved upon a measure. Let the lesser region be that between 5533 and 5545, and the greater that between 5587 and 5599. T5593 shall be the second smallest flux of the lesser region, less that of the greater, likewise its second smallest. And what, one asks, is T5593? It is 1.9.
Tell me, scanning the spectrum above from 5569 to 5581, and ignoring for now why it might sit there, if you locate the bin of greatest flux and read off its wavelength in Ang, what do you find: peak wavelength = 5580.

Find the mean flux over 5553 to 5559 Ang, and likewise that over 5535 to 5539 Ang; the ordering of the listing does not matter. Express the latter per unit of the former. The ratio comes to 0.97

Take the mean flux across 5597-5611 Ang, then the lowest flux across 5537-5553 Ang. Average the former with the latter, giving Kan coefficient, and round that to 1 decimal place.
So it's 30.9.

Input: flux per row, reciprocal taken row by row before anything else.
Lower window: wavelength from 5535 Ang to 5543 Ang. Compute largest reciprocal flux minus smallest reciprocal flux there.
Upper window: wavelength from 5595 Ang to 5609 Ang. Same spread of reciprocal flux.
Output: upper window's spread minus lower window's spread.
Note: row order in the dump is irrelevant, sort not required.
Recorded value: 0.0026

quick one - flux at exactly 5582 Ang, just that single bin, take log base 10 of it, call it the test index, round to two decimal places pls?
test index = 1.51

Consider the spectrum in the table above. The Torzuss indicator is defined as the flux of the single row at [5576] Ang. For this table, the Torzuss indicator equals 22.38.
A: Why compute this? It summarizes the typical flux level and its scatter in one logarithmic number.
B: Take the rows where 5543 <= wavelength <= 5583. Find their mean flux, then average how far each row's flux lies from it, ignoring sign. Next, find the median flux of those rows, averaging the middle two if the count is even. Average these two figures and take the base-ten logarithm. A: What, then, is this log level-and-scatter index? 1.21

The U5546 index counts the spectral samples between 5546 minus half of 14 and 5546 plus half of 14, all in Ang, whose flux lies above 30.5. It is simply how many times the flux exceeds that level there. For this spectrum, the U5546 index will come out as 1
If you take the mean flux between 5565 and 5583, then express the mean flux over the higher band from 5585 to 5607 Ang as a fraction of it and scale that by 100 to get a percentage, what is 113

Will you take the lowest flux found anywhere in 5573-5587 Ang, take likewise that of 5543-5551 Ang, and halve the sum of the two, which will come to 25.7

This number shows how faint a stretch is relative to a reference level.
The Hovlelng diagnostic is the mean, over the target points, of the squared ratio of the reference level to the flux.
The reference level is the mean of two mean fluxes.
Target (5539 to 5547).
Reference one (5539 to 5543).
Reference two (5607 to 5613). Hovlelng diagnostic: 1.05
